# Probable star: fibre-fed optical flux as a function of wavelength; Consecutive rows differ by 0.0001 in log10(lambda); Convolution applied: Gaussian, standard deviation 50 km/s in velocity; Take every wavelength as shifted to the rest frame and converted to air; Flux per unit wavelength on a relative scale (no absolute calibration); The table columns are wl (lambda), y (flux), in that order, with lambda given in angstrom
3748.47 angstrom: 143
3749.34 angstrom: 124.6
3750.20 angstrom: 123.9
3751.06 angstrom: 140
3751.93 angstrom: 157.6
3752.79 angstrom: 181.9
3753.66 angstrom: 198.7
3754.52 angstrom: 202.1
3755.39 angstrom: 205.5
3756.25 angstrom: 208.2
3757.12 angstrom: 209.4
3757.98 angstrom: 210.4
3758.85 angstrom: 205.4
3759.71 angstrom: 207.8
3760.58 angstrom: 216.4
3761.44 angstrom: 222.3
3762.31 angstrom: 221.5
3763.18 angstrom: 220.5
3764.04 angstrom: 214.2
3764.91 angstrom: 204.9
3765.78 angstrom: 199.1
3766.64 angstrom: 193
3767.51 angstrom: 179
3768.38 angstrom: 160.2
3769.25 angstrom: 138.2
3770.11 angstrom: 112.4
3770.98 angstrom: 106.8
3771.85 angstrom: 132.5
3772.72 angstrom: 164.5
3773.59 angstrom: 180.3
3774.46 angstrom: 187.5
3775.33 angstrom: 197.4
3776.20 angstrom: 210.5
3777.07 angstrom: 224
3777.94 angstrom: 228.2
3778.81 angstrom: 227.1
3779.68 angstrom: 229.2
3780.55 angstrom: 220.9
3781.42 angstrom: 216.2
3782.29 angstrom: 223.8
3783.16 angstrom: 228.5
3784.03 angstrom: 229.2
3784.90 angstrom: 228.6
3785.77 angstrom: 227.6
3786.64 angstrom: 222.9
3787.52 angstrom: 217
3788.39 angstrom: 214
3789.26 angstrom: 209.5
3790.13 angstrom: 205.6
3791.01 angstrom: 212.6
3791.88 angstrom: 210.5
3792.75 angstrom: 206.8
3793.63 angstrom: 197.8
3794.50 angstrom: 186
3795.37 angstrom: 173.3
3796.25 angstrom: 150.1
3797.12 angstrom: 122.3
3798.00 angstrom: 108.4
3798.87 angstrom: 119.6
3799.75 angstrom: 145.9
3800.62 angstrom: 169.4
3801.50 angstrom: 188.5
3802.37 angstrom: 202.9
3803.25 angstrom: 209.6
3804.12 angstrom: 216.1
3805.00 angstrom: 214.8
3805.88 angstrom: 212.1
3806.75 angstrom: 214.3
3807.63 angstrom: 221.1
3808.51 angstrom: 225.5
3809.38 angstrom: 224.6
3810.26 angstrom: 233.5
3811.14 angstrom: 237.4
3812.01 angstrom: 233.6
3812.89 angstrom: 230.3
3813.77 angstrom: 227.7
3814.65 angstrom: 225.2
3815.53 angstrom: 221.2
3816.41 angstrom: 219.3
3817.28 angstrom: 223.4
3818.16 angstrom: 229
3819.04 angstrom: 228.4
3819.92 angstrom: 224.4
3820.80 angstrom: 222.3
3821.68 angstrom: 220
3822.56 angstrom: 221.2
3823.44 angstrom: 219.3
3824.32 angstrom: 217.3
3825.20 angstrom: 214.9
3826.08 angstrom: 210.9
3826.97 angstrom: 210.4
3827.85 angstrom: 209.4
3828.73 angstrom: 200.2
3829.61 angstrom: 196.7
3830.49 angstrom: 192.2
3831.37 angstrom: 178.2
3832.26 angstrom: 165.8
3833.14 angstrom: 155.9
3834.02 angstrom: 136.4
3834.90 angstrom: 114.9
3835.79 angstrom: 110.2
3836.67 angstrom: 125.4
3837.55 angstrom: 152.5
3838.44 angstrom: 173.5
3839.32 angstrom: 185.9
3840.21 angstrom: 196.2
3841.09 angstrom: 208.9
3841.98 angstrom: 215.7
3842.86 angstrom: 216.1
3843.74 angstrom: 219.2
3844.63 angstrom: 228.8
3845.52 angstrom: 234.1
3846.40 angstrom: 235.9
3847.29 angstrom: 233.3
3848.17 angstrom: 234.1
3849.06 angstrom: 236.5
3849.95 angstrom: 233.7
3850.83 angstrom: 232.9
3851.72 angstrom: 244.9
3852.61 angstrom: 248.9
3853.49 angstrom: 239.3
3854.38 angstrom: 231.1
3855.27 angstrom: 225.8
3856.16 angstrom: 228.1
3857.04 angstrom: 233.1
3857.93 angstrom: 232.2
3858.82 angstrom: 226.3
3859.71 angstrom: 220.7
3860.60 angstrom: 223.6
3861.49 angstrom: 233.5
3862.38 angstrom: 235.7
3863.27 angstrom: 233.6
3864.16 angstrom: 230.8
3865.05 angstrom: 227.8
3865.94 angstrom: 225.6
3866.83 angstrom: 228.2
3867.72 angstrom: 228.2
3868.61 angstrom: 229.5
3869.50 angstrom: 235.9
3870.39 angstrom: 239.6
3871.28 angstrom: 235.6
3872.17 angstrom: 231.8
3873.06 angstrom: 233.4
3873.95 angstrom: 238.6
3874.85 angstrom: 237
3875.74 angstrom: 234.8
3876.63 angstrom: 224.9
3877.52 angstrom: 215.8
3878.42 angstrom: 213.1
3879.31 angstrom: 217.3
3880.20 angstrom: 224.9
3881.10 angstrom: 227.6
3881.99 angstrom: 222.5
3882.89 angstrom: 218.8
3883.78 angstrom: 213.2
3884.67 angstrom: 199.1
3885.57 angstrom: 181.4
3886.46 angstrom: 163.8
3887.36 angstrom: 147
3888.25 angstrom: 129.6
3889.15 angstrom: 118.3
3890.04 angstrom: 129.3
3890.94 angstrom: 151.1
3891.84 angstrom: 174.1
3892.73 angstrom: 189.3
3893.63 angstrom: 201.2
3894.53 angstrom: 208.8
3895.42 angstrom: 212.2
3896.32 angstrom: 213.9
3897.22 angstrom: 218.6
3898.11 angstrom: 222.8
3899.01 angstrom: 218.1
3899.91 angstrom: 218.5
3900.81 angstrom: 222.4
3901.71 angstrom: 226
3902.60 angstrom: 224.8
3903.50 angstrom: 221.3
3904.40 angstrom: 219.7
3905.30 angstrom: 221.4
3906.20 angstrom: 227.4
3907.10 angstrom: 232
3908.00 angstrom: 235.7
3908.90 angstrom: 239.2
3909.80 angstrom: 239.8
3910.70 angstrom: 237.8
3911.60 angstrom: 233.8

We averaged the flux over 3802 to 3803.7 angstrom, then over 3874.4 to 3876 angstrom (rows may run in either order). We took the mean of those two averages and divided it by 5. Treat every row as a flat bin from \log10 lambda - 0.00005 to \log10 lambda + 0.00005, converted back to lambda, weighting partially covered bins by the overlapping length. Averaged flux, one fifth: 44.2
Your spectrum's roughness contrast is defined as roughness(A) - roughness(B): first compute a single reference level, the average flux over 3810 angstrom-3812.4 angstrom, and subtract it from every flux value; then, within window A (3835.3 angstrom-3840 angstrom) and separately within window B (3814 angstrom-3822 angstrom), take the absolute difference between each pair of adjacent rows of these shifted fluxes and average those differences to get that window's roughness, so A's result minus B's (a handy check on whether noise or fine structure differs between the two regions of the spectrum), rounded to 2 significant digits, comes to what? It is 16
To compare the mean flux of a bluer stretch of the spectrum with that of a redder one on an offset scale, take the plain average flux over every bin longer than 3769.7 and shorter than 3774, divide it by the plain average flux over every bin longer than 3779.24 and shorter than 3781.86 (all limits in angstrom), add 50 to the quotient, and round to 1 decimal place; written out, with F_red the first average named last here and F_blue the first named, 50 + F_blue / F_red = 50.6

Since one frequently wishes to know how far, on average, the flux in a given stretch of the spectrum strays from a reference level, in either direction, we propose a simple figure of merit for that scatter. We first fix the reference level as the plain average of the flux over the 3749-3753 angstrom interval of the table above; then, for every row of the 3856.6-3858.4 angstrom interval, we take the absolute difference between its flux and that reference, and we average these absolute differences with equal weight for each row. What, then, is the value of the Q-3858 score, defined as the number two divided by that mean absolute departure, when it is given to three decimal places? 0.023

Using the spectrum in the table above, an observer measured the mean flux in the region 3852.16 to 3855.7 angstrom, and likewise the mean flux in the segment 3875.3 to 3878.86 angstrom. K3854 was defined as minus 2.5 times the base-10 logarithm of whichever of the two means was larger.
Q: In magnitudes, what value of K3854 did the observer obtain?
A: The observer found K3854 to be -5.93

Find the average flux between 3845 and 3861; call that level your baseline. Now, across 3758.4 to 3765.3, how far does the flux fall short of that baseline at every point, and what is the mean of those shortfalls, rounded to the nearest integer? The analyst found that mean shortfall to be 19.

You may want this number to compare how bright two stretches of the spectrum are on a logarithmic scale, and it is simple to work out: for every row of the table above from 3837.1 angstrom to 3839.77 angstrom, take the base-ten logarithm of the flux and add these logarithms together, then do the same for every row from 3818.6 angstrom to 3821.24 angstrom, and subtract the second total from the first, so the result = -0.4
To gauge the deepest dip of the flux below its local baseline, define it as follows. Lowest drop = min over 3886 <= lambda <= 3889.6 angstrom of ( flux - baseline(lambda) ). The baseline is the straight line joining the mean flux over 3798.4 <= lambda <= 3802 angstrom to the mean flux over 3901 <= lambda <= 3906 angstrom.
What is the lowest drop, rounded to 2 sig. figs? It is -95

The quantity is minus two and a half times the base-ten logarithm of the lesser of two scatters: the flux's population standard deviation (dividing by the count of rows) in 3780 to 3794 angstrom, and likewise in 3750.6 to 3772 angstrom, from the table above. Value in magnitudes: -2.4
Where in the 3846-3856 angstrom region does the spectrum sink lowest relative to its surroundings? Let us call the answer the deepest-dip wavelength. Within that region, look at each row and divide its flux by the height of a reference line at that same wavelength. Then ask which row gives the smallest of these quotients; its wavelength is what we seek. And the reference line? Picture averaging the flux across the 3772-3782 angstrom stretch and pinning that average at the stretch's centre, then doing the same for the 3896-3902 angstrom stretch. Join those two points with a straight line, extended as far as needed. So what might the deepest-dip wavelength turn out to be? 3855.27 angstrom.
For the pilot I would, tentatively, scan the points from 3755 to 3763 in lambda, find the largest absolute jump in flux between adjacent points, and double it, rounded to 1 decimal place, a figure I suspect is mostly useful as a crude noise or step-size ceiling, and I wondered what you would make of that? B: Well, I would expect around 17.2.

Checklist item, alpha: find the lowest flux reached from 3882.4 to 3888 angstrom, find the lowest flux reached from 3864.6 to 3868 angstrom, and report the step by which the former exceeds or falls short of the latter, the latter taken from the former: -79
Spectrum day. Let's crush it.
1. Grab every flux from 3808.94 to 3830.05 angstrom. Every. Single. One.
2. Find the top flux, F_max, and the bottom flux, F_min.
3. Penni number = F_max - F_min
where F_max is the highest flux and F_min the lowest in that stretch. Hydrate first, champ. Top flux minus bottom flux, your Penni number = 41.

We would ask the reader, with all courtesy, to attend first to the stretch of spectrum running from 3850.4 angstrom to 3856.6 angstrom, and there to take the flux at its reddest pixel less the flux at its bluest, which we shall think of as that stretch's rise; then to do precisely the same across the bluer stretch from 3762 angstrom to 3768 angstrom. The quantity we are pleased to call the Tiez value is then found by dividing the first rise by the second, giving 0.1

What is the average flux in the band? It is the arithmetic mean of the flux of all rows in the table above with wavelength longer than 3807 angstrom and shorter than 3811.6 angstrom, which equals 228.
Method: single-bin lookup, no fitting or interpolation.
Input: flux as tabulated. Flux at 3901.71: 226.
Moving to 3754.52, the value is 202.1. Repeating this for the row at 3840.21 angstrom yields 196.2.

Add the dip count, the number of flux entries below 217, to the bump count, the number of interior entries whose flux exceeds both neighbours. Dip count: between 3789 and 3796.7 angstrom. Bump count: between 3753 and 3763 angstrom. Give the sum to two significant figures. 11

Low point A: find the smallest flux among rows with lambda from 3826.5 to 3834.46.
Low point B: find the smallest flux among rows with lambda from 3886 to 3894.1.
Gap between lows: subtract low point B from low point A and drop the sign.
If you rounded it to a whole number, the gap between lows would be 18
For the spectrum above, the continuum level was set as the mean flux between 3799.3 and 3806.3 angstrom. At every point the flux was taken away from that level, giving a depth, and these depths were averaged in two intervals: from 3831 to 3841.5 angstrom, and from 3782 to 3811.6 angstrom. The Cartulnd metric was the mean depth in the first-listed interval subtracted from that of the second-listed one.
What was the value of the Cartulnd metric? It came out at -42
